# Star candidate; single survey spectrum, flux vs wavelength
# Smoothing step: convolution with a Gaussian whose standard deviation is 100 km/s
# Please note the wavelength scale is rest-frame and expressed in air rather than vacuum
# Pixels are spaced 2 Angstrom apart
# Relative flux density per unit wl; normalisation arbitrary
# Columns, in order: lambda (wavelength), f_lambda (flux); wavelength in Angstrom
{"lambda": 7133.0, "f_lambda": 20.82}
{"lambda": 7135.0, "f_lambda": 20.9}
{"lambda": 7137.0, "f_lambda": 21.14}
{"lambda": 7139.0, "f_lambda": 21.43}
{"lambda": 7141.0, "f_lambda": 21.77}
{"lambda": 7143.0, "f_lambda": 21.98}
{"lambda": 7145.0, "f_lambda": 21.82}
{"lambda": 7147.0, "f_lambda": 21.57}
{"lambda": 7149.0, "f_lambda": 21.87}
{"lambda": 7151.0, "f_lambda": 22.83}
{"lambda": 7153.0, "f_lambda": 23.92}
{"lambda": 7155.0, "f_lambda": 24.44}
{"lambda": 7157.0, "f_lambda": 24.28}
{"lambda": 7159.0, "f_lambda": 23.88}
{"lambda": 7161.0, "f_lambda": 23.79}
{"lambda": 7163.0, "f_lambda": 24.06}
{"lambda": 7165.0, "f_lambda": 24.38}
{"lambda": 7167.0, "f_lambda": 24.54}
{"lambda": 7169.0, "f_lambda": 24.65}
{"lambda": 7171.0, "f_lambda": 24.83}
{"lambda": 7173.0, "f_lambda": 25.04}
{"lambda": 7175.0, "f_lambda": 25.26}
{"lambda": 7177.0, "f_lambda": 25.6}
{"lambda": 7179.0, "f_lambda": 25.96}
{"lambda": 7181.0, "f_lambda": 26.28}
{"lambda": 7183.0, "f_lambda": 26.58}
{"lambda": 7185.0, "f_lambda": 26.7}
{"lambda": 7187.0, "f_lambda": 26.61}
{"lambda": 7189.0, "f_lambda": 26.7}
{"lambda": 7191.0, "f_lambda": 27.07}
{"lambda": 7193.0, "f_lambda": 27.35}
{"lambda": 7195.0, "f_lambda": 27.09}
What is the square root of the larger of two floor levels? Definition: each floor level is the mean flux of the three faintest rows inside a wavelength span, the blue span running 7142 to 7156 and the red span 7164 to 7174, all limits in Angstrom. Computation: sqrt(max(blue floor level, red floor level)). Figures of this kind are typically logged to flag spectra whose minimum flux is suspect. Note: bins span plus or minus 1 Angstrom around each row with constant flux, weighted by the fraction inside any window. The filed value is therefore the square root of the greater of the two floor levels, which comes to 4.95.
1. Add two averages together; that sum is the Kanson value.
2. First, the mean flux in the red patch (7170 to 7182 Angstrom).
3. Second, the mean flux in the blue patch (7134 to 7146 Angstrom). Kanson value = 47.0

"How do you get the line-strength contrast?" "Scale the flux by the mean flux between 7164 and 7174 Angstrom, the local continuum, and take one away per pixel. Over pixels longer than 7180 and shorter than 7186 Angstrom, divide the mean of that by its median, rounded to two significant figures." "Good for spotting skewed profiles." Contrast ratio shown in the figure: 0.97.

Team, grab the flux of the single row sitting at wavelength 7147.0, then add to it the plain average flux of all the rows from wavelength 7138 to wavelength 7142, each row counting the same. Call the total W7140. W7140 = 43.2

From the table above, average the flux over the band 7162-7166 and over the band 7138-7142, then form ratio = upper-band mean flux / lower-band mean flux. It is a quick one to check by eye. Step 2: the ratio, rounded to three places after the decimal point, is 1.121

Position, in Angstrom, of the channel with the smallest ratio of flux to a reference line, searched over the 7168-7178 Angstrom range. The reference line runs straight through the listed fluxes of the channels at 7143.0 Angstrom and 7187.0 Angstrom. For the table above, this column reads 7171.0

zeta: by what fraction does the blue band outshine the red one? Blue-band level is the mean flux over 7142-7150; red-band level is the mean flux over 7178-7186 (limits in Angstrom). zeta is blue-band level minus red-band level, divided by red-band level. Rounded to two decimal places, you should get -0.17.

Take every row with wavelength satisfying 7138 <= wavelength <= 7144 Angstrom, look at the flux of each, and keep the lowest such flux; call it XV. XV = 21.43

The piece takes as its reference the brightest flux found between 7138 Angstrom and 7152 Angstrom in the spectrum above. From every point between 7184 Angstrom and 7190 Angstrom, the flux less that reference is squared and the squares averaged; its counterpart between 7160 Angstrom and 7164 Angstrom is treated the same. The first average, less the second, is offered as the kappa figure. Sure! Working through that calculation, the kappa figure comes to 14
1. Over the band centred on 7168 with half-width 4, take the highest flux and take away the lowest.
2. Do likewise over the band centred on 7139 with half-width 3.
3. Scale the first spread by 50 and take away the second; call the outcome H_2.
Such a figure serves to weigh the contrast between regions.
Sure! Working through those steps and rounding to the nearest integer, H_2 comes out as 22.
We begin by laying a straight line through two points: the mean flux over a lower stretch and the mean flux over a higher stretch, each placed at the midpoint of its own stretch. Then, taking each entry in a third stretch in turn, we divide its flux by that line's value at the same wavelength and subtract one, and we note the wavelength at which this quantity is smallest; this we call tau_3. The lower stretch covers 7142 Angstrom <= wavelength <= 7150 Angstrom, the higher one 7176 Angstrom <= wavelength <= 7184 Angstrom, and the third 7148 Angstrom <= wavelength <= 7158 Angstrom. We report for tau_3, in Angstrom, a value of 7149.0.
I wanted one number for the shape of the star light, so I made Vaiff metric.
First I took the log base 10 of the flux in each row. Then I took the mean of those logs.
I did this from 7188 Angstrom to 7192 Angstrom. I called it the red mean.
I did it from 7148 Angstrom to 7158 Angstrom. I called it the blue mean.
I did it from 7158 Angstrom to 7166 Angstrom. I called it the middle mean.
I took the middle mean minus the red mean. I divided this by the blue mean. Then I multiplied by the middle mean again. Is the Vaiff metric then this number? -0.049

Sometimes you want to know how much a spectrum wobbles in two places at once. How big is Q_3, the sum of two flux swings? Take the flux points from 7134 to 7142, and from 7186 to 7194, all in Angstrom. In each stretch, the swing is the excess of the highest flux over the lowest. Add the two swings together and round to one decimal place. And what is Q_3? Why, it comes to 1.6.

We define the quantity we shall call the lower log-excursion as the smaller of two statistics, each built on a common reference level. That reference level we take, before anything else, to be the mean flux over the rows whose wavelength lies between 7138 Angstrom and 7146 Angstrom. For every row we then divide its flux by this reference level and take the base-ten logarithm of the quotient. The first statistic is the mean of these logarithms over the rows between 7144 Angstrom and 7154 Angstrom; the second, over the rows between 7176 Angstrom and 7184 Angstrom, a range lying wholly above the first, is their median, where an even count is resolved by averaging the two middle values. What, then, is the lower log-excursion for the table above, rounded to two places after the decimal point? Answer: 0.01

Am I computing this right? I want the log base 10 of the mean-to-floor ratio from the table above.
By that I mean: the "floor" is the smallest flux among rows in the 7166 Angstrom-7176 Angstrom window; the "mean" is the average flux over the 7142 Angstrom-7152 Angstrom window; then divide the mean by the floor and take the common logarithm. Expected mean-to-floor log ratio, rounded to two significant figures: -0.047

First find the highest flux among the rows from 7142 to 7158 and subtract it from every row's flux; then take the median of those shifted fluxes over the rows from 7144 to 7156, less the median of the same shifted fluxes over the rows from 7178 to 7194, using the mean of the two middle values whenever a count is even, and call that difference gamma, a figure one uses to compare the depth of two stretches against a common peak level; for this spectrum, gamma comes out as -4.3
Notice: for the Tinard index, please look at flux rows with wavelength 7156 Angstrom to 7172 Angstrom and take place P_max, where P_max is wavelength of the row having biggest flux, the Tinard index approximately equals 7171.0 Angstrom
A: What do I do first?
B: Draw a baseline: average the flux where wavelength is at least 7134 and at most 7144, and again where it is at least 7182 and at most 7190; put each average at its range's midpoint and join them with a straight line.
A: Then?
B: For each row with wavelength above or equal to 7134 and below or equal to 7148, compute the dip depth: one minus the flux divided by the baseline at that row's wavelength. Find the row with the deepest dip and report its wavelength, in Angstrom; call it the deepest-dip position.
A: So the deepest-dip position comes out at 7147.0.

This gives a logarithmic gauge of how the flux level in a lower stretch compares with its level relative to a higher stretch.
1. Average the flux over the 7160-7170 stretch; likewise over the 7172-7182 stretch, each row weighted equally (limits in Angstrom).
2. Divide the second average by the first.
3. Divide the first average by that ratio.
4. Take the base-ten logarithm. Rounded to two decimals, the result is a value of 1.36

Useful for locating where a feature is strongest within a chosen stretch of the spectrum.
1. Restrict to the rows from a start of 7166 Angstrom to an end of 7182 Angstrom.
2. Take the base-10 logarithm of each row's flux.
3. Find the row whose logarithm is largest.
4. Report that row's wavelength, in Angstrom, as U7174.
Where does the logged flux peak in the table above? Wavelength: 7181.0 Angstrom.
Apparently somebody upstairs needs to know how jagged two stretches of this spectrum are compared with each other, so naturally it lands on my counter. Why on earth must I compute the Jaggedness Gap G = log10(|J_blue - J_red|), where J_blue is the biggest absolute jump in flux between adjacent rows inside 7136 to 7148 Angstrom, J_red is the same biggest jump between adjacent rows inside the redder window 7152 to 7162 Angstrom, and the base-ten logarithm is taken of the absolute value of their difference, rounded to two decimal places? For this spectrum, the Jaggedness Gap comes -0.74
